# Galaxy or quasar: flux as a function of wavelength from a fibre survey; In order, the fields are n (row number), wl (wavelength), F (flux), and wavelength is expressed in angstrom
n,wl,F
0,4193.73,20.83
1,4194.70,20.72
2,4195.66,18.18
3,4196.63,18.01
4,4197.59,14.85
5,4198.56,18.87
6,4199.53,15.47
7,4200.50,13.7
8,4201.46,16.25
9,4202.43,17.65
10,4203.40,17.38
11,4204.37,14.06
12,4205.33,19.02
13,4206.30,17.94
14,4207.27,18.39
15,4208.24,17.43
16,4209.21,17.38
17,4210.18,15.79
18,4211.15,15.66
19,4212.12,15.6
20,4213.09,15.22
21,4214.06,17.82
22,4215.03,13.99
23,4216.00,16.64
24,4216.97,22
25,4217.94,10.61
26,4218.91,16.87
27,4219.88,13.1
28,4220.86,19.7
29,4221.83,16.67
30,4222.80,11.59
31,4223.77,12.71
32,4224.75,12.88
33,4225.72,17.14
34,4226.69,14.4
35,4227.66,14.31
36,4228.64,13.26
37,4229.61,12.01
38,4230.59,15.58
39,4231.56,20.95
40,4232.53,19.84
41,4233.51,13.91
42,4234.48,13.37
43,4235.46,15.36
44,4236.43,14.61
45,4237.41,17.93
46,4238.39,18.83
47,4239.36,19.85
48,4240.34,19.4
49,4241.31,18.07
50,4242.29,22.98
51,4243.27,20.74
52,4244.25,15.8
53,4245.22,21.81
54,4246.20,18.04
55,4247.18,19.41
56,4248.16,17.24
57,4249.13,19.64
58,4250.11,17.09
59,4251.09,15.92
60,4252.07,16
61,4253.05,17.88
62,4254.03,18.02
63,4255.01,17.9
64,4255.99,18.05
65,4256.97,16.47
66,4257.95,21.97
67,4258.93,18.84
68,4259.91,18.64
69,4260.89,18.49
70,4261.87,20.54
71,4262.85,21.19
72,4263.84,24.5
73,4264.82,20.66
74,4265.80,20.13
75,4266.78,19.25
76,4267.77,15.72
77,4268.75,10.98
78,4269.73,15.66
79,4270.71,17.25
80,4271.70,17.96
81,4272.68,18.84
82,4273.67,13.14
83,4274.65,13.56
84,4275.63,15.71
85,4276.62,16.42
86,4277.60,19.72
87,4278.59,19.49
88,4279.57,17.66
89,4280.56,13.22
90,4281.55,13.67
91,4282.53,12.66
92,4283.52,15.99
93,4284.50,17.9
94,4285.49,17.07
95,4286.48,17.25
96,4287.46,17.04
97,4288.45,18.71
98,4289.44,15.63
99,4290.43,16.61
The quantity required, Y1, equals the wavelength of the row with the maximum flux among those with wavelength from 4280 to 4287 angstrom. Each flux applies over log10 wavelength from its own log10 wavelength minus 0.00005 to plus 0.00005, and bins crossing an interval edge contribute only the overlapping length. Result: 4284.50 angstrom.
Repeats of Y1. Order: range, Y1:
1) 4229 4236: 4231.56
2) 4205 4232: 4216.97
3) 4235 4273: 4263.84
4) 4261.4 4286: 4263.84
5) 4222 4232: 4231.56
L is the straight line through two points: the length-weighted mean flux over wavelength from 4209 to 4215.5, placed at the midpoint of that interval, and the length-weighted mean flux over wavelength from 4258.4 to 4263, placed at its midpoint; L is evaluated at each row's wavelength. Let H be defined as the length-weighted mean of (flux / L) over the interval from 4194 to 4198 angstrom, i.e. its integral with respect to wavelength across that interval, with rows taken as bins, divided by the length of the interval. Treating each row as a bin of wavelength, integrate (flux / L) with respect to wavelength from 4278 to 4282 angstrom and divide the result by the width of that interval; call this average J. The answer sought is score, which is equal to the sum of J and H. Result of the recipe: 2.01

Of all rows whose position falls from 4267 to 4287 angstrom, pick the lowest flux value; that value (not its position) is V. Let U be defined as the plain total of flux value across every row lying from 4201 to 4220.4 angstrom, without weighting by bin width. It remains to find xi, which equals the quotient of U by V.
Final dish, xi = 30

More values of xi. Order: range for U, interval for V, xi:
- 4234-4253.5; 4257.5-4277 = 33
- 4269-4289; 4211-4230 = 31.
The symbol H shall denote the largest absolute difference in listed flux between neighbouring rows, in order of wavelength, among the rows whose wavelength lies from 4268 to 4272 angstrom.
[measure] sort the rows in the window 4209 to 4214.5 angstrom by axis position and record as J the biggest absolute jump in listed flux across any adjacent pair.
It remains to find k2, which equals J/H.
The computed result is 0.56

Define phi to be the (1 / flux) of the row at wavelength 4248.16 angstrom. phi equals 0.058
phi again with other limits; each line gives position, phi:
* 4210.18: 0.063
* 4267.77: 0.064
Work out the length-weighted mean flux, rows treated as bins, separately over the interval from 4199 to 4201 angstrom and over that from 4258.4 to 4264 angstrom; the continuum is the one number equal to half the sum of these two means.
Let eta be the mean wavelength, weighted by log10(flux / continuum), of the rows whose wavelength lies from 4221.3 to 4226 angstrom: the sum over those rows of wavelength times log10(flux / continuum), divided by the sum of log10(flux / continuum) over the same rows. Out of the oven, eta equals 4223.6 angstrom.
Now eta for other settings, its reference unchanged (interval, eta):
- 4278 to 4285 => 4282.2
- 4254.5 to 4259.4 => 4257.9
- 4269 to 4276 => 4273.9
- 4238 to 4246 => 4242.0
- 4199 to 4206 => 4201.1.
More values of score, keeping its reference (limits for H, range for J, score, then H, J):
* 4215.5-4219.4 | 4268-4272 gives 1.78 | 1.02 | 0.76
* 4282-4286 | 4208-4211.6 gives 1.80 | 0.75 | 1.05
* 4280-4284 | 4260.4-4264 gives 1.73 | 0.66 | 1.06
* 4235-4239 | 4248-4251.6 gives 1.89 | 0.95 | 0.94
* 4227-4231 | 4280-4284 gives 1.47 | 0.80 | 0.66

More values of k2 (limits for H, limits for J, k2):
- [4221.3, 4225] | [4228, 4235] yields 1.17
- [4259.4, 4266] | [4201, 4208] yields 1.29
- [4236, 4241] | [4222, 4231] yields 1.28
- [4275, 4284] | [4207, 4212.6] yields 0.36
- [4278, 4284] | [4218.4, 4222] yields 1.49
